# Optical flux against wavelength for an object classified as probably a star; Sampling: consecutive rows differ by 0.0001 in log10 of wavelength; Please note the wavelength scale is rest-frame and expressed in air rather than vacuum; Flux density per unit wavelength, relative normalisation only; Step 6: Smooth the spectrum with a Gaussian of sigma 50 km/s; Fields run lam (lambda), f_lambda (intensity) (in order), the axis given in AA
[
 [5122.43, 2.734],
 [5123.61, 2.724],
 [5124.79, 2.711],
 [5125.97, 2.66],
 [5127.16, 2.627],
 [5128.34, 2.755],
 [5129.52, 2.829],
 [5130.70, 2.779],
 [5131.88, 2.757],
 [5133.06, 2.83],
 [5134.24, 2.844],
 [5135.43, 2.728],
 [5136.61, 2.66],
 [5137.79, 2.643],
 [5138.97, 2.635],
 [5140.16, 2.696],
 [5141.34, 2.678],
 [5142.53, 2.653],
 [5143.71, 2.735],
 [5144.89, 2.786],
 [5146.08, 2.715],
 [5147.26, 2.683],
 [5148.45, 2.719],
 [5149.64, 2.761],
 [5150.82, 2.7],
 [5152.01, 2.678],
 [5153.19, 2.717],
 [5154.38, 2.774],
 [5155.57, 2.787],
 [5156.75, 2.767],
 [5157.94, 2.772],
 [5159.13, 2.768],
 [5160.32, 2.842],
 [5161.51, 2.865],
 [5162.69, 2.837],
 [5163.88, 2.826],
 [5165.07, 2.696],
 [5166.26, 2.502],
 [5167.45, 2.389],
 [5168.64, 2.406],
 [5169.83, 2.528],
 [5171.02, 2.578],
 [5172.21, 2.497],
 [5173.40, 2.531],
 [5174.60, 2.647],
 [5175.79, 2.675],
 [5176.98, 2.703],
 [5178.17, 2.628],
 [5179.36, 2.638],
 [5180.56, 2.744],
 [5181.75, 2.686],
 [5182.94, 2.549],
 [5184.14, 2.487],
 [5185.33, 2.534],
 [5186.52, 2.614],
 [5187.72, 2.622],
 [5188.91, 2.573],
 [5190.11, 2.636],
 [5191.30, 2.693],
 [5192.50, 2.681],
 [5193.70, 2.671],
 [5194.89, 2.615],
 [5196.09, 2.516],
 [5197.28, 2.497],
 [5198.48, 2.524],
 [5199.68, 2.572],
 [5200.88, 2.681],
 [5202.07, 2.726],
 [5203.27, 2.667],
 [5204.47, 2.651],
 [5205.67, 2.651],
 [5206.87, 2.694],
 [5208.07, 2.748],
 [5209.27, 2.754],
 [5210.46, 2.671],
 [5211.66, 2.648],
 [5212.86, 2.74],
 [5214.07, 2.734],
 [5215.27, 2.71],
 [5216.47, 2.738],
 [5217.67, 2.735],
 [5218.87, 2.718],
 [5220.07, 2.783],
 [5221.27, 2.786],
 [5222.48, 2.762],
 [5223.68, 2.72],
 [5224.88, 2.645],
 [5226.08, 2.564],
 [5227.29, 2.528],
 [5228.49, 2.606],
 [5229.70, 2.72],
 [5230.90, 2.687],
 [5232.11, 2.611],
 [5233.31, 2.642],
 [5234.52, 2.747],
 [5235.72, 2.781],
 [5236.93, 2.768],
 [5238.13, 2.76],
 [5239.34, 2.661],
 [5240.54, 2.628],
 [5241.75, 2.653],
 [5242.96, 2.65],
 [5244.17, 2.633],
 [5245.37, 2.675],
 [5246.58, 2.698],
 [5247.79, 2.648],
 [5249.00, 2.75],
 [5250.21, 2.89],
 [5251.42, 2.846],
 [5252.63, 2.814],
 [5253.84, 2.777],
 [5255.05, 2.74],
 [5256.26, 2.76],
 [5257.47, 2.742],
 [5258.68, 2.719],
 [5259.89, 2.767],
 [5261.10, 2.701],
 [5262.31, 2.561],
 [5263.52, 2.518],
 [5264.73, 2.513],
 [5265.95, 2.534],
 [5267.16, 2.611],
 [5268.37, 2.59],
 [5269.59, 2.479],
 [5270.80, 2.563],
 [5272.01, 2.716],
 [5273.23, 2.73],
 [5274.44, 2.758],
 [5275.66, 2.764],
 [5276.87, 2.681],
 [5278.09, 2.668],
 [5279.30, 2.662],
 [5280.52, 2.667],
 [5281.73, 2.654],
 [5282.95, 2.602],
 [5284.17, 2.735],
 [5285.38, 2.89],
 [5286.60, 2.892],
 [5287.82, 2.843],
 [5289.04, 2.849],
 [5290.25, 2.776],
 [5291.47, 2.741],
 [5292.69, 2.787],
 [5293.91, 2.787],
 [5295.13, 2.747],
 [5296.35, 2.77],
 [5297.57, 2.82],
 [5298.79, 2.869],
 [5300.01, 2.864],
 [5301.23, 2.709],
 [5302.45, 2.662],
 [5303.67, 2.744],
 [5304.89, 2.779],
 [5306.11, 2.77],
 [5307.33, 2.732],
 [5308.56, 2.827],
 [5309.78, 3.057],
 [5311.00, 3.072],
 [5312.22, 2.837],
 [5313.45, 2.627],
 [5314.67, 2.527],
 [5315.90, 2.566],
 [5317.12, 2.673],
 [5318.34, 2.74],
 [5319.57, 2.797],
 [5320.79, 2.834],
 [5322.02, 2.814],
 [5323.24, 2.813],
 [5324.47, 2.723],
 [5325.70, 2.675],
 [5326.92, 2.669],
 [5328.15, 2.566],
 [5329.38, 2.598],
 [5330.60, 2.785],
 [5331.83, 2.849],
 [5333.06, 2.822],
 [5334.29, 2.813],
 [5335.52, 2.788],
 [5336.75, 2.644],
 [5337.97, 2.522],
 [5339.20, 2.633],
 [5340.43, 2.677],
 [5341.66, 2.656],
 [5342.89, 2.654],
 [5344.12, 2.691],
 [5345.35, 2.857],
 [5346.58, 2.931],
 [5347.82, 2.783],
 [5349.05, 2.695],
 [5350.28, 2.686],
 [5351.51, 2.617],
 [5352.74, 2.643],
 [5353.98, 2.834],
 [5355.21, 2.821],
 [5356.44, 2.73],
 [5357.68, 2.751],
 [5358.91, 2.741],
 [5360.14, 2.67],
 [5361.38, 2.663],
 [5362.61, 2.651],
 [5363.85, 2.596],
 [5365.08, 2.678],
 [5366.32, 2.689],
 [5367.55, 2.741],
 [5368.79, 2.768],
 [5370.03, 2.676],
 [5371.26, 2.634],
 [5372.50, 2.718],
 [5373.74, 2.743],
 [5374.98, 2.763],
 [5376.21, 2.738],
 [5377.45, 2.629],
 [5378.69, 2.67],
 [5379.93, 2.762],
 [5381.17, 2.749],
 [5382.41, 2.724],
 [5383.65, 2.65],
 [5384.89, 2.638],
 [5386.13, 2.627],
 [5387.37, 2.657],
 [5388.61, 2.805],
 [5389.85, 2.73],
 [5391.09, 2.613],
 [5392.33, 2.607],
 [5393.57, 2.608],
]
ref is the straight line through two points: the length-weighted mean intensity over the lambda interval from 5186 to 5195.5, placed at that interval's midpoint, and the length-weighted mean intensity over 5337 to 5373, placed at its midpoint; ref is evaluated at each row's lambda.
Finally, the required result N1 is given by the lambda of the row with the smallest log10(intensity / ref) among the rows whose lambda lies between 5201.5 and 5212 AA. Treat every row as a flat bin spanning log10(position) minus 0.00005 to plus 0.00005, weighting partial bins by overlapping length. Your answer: 5211.66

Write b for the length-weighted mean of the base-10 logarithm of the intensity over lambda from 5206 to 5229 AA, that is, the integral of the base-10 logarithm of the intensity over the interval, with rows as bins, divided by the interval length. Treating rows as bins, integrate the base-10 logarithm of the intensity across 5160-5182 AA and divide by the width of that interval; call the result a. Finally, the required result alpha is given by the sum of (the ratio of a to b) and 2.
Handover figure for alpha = 2.98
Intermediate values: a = 0.421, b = 0.431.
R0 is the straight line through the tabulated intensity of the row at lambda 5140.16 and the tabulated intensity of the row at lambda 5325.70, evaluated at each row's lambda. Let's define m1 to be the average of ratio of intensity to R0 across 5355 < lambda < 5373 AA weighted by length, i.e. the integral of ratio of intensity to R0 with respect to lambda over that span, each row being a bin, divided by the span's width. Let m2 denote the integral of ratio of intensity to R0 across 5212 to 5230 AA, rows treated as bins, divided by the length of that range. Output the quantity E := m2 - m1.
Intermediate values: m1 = 1.01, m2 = 1.00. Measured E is -0.007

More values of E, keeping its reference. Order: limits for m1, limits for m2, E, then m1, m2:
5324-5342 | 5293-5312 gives 0.043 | 1.01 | 1.05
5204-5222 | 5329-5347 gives 0.009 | 1.01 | 1.02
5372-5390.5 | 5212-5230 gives -0.010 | 1.01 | 1.00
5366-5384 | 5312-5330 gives -0.009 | 1.02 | 1.01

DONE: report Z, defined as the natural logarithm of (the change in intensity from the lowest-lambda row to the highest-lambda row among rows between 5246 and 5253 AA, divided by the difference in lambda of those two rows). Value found -4.0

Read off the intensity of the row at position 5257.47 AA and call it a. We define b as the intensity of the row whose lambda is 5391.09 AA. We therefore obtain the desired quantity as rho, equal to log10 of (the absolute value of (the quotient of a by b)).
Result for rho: 0.021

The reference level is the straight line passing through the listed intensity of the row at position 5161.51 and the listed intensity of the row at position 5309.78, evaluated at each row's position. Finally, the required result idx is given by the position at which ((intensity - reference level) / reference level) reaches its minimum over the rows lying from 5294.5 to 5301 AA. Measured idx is 5295.13 AA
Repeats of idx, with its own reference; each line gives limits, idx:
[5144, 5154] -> 5152.01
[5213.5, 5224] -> 5223.68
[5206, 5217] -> 5211.66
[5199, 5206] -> 5199.68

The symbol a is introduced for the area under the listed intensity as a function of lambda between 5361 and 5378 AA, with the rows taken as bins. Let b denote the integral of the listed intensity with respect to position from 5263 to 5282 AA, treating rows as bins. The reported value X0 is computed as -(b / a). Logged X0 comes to -1.1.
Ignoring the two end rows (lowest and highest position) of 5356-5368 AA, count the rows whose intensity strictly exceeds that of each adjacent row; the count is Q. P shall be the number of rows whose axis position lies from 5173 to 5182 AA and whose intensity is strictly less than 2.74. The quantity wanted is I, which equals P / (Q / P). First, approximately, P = 7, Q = 1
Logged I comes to 49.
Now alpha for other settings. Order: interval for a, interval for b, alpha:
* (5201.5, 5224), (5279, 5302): 2.98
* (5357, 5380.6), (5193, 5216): 3.02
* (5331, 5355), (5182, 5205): 3.05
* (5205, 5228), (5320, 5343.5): 3.00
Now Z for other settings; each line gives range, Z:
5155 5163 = -5.0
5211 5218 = -4.2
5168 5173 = -3.7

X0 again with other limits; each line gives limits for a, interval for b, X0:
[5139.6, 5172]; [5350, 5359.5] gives -0.3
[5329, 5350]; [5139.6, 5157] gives -0.8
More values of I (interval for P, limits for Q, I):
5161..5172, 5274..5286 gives 18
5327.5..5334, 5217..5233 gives 2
